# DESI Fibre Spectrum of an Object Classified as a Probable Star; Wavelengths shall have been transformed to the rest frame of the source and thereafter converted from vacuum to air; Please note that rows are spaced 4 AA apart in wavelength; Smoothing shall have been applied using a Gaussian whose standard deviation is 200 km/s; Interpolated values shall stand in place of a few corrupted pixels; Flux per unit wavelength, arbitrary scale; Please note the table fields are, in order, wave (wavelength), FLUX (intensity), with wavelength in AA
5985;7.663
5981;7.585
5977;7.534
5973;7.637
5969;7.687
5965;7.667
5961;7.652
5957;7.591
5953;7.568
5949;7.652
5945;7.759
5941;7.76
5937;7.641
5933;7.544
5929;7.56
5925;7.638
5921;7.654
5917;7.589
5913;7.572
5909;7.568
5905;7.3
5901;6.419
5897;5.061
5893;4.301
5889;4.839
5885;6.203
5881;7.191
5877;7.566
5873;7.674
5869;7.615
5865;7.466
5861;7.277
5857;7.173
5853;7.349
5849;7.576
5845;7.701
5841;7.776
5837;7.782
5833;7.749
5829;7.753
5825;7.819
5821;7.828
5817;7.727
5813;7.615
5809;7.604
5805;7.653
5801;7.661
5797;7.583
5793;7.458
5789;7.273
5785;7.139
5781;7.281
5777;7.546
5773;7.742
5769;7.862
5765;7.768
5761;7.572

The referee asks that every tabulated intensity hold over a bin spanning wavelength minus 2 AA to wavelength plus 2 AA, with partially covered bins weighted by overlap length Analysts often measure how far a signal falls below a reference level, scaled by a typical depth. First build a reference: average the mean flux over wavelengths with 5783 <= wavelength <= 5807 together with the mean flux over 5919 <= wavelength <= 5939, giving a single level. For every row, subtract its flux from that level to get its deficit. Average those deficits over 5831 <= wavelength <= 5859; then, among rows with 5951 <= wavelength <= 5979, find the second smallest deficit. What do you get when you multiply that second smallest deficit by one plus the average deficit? -0.13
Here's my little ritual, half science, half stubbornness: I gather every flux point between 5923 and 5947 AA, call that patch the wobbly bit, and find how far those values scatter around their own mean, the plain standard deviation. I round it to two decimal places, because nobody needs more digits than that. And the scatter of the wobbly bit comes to 0.09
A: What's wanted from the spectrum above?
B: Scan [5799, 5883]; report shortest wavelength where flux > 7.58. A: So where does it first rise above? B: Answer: 5801 AA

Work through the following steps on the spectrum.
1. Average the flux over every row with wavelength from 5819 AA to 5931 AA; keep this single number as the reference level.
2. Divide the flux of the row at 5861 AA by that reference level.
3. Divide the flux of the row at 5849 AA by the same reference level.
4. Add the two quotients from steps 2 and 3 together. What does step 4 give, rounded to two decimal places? 2.07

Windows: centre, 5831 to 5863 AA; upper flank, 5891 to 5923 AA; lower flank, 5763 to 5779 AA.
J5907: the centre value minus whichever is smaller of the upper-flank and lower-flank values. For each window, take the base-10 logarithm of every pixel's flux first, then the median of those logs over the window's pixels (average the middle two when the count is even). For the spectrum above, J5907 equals 0.012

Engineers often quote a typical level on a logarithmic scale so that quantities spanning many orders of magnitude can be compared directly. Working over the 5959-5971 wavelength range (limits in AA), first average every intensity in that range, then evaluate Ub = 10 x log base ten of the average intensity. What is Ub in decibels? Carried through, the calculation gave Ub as 8.85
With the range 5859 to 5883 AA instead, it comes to 8.73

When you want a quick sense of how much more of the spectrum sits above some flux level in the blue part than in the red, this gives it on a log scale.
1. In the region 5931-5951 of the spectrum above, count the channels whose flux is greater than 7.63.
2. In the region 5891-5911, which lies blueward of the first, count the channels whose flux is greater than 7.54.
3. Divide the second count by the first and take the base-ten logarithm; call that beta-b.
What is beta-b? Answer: -0.60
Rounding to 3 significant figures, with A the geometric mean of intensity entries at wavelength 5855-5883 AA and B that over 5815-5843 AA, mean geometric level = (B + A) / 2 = 7.60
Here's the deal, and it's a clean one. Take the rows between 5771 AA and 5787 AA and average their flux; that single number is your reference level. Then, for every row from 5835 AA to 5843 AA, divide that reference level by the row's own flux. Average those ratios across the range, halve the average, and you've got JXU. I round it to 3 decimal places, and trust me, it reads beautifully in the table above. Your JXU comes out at 0.477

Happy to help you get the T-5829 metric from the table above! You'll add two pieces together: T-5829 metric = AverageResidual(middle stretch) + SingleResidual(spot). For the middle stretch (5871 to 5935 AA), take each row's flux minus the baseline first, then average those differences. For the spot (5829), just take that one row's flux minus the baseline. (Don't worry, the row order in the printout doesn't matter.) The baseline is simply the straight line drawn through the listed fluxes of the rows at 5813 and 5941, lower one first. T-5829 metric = -0.742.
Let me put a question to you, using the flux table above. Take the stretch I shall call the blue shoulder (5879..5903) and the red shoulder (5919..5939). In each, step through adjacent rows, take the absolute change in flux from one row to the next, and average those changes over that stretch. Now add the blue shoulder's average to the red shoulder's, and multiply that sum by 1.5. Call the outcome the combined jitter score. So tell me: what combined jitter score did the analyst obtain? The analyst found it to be 1.6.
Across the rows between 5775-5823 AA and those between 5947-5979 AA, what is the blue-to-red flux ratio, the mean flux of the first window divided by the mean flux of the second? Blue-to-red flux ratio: 0.99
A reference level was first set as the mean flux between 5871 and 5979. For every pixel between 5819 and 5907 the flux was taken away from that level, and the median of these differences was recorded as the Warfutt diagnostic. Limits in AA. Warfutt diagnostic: -0.337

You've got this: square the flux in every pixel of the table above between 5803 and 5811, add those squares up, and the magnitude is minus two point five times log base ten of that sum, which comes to -5.16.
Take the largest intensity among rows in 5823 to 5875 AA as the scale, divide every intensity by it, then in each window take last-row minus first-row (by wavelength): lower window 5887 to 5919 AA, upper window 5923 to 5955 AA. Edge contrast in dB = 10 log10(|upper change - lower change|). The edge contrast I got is -4.4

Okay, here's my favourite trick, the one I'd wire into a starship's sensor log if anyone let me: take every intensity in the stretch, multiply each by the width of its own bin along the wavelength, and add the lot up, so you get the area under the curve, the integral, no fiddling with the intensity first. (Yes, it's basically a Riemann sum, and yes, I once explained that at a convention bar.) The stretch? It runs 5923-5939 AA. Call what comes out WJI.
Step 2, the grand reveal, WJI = 122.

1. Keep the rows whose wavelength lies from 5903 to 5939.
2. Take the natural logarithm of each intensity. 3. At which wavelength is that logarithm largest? 5921 AA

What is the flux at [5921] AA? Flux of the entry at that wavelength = 7.654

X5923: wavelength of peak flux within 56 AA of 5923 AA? 5941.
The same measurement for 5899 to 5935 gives 5921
